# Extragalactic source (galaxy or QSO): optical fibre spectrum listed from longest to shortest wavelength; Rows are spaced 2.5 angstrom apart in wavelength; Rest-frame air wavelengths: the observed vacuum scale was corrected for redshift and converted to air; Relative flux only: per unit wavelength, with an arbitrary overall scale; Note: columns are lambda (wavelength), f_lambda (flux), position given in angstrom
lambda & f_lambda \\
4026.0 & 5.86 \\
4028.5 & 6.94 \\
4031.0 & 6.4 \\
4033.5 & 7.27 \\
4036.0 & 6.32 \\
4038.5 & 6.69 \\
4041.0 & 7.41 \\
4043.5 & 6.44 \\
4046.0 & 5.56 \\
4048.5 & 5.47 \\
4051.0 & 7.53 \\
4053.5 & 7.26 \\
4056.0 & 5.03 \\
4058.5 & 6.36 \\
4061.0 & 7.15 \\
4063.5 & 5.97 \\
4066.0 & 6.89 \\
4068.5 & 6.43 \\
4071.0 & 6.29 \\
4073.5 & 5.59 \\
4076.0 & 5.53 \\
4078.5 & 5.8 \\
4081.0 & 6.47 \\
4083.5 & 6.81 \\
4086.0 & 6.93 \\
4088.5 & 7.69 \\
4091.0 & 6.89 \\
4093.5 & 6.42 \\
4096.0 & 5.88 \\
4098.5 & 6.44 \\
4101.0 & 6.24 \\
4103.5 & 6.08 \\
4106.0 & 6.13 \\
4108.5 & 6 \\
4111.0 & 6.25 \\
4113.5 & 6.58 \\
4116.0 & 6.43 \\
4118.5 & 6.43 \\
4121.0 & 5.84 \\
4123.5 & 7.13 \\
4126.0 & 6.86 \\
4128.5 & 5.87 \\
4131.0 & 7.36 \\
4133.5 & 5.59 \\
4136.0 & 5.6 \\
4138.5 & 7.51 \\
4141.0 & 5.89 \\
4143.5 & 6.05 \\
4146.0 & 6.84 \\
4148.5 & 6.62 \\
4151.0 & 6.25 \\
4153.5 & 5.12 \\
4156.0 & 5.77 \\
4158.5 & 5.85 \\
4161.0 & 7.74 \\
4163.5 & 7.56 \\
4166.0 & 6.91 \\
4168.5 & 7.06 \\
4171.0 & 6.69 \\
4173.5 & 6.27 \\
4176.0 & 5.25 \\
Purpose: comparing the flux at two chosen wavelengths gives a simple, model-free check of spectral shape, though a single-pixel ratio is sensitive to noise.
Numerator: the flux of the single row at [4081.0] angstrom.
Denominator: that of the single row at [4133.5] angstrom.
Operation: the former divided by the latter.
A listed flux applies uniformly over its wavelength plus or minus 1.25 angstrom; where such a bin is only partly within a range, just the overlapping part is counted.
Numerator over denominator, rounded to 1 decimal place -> 1.2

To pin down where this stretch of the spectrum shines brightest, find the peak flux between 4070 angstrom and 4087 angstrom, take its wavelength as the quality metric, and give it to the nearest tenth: 4086.0 angstrom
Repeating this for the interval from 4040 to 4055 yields 4051.0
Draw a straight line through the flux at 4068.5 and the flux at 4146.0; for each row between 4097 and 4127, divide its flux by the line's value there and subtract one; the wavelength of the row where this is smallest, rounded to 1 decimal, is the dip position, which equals 4121.0 angstrom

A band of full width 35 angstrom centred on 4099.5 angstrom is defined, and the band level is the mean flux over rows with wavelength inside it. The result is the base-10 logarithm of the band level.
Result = 0.812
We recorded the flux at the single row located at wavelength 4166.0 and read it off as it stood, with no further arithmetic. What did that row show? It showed 6.91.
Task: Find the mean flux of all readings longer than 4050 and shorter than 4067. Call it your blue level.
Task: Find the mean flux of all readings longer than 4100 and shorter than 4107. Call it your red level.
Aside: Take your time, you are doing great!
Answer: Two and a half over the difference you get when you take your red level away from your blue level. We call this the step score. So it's 6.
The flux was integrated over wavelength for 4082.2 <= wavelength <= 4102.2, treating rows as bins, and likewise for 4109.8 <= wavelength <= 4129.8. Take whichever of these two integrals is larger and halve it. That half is 66.6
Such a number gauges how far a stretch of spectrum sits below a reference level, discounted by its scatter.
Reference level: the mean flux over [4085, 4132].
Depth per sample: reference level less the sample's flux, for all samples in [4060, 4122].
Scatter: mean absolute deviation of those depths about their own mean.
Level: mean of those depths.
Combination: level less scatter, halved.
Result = -0.13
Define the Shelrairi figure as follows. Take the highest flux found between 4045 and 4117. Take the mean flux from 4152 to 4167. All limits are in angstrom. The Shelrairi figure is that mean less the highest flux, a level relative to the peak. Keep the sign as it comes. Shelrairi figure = -1.2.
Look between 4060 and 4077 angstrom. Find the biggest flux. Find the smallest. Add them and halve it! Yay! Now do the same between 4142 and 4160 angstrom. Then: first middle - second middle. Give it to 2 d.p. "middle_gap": 0.36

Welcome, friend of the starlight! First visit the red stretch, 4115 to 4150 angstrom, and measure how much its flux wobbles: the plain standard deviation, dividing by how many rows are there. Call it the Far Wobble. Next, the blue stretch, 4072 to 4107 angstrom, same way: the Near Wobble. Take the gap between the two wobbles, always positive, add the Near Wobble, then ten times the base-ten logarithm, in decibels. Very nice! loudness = -2.1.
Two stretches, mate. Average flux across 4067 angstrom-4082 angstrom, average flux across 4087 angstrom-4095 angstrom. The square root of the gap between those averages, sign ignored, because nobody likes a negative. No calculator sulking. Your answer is 1.0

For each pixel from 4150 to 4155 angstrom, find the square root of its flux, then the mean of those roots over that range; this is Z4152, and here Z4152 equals 2.38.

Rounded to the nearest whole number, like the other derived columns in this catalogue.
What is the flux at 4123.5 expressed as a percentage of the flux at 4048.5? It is 130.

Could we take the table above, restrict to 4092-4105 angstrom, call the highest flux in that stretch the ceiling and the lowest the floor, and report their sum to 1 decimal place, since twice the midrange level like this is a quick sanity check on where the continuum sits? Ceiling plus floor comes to 12.3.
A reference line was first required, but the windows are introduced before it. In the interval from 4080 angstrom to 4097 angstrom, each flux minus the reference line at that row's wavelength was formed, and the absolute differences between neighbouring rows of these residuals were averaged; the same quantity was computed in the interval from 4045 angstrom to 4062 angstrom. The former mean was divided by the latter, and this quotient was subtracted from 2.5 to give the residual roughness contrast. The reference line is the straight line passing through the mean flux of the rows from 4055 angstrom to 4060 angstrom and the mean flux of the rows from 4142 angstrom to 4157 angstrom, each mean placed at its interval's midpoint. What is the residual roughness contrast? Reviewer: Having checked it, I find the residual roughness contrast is 2.1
